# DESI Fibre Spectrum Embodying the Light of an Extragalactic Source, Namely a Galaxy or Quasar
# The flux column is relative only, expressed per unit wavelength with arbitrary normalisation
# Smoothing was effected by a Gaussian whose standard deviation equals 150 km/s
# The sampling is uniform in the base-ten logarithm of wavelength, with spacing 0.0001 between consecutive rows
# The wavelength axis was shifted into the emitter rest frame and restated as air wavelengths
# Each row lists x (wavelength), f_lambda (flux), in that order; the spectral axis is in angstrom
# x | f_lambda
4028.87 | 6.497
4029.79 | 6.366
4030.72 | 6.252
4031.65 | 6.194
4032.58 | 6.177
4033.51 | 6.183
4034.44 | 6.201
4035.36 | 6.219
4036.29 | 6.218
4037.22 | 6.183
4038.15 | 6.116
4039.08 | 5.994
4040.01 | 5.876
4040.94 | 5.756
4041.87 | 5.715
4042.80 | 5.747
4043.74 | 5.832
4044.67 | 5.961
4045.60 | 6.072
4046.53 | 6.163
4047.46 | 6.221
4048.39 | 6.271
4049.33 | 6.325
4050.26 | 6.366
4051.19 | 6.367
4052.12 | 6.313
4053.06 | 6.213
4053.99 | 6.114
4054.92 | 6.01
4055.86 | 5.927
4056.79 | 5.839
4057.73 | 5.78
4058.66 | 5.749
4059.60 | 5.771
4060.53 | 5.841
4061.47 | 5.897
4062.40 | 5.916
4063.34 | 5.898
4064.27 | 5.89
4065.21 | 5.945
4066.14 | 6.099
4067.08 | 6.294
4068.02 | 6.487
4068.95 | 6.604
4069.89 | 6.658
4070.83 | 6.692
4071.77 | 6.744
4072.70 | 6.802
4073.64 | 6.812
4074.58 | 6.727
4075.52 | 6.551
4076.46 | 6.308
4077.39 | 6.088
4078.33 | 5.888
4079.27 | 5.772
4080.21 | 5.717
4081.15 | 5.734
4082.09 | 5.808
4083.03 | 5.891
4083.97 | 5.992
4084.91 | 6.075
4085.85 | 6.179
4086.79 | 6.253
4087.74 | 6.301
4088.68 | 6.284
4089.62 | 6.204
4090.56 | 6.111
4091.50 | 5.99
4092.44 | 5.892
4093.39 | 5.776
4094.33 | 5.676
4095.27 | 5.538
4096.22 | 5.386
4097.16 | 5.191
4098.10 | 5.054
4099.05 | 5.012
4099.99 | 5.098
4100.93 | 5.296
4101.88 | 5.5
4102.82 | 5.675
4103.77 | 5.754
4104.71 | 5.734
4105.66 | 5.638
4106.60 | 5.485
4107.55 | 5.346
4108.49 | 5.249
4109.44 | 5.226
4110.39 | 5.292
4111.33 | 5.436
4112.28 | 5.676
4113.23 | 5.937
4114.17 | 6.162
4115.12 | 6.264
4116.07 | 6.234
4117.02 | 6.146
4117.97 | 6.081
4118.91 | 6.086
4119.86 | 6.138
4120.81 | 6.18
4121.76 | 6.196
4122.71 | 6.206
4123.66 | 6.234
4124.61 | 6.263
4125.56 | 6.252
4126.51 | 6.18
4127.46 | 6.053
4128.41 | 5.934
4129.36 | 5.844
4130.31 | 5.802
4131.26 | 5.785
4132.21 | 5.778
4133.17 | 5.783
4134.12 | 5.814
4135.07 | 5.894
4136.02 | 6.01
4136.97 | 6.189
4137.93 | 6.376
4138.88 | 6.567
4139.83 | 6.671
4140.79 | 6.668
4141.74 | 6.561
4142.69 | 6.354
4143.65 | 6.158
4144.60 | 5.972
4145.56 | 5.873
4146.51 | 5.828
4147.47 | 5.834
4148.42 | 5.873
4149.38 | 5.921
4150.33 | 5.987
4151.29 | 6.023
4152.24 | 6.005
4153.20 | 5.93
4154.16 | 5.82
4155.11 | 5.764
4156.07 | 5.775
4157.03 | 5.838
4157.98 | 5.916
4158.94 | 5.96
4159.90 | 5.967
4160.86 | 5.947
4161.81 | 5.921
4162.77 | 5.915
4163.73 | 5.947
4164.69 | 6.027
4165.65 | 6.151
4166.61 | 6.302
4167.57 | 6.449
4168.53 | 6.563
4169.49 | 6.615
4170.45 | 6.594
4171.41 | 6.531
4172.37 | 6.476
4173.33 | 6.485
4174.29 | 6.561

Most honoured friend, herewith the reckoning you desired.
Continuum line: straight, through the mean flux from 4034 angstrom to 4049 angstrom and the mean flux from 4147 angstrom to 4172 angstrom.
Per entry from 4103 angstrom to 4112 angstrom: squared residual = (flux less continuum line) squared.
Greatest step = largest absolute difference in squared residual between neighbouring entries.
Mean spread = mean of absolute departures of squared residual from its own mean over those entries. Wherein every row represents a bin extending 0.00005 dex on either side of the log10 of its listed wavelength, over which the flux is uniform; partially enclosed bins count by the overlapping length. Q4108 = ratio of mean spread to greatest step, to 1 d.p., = 1.0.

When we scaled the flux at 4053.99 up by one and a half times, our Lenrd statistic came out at 9.17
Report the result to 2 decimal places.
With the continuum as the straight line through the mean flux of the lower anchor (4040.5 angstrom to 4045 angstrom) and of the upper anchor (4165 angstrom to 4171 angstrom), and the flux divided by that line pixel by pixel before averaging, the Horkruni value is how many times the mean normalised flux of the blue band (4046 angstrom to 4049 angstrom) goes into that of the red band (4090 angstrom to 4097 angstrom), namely 0.89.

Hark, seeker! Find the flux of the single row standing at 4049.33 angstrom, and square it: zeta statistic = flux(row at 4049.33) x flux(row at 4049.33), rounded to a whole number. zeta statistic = 40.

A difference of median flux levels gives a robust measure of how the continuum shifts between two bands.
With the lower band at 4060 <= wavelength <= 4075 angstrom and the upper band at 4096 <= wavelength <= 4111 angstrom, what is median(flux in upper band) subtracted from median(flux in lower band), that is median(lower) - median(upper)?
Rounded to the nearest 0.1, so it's 1.1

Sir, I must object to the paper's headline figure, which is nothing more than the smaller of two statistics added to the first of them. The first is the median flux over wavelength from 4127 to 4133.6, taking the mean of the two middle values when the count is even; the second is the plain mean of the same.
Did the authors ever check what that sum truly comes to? 11.60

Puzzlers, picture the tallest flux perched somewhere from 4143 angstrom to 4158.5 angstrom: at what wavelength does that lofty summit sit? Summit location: 4143.65 angstrom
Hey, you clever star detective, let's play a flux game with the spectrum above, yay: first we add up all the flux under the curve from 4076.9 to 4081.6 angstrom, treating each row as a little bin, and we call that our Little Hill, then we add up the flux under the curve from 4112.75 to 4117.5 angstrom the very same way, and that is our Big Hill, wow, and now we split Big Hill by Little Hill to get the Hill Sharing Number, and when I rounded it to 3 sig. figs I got 1.06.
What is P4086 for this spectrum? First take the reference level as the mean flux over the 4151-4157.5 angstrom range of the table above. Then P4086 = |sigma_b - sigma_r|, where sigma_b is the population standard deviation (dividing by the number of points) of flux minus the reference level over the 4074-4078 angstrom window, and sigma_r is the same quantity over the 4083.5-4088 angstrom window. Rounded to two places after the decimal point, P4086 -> 0.13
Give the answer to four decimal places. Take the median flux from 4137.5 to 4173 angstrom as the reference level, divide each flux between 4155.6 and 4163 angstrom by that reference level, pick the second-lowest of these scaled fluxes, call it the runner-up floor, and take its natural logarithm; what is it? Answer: -0.0252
